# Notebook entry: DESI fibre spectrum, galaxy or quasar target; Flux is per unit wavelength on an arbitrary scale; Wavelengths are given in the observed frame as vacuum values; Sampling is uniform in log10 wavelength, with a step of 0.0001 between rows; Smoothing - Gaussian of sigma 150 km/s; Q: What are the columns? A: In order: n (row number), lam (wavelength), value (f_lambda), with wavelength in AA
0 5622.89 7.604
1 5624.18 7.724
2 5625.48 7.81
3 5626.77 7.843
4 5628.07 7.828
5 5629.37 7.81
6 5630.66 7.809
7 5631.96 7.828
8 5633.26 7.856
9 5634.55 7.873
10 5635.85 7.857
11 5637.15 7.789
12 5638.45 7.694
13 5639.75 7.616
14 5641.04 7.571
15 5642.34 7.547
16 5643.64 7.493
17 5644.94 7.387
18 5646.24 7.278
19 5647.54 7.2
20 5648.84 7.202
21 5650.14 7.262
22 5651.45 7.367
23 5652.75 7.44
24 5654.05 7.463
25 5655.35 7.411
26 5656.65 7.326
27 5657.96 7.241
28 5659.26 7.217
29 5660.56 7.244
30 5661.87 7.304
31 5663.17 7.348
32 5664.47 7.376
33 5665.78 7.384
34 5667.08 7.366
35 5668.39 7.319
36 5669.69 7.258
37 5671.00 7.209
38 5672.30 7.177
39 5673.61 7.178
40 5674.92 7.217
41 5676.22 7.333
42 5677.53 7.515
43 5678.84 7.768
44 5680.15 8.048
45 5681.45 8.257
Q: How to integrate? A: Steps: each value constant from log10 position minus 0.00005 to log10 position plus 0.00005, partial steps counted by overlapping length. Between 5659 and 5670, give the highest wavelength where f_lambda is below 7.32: 5669.69 AA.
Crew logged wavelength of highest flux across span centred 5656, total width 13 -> 5654.05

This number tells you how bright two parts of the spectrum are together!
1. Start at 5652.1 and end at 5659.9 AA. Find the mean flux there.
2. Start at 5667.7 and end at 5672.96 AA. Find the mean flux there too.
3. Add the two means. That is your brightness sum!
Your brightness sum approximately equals 14.6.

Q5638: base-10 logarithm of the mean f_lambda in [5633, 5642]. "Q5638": 0.889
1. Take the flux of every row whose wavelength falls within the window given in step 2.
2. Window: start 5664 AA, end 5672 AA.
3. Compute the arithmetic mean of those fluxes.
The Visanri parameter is 7.3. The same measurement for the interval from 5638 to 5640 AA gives 7.7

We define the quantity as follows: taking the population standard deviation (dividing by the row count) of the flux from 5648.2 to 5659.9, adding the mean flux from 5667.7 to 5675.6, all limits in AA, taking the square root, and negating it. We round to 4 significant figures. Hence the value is -2.706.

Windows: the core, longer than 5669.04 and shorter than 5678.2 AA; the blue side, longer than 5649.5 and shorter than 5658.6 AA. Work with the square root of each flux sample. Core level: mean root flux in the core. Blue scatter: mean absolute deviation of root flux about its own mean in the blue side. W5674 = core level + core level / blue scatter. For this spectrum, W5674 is 210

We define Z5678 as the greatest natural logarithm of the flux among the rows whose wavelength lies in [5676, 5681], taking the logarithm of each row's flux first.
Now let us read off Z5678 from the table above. 2.09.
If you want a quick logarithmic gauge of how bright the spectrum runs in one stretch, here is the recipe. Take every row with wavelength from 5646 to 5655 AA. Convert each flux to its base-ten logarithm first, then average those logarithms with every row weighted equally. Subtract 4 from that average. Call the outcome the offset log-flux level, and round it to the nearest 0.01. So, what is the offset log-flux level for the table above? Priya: -3.14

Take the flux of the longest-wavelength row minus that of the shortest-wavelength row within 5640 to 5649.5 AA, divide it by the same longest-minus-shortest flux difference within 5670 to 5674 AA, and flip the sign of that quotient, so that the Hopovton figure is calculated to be -12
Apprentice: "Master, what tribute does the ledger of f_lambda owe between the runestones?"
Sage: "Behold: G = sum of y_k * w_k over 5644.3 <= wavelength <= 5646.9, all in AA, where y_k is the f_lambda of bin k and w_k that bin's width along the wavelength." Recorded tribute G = 19.1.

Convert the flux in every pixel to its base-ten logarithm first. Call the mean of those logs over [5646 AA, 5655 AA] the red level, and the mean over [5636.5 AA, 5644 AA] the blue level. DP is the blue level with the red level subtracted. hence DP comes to 0.018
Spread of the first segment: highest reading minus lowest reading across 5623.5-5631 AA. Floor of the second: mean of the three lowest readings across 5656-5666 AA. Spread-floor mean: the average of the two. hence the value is 3.68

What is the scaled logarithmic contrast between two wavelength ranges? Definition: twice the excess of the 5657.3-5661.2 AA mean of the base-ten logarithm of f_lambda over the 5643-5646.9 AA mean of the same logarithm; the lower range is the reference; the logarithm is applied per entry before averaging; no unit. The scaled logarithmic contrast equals -0.018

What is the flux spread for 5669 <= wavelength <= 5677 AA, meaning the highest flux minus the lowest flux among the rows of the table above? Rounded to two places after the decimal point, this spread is 0.16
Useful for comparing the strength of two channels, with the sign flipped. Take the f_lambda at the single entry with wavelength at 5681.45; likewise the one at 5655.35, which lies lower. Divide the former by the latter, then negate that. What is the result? -1.11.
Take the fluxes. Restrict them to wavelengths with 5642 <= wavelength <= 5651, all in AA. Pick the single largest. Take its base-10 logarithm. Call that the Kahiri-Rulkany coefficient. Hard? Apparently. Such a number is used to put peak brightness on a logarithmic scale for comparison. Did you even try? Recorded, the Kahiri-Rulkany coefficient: 0.878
